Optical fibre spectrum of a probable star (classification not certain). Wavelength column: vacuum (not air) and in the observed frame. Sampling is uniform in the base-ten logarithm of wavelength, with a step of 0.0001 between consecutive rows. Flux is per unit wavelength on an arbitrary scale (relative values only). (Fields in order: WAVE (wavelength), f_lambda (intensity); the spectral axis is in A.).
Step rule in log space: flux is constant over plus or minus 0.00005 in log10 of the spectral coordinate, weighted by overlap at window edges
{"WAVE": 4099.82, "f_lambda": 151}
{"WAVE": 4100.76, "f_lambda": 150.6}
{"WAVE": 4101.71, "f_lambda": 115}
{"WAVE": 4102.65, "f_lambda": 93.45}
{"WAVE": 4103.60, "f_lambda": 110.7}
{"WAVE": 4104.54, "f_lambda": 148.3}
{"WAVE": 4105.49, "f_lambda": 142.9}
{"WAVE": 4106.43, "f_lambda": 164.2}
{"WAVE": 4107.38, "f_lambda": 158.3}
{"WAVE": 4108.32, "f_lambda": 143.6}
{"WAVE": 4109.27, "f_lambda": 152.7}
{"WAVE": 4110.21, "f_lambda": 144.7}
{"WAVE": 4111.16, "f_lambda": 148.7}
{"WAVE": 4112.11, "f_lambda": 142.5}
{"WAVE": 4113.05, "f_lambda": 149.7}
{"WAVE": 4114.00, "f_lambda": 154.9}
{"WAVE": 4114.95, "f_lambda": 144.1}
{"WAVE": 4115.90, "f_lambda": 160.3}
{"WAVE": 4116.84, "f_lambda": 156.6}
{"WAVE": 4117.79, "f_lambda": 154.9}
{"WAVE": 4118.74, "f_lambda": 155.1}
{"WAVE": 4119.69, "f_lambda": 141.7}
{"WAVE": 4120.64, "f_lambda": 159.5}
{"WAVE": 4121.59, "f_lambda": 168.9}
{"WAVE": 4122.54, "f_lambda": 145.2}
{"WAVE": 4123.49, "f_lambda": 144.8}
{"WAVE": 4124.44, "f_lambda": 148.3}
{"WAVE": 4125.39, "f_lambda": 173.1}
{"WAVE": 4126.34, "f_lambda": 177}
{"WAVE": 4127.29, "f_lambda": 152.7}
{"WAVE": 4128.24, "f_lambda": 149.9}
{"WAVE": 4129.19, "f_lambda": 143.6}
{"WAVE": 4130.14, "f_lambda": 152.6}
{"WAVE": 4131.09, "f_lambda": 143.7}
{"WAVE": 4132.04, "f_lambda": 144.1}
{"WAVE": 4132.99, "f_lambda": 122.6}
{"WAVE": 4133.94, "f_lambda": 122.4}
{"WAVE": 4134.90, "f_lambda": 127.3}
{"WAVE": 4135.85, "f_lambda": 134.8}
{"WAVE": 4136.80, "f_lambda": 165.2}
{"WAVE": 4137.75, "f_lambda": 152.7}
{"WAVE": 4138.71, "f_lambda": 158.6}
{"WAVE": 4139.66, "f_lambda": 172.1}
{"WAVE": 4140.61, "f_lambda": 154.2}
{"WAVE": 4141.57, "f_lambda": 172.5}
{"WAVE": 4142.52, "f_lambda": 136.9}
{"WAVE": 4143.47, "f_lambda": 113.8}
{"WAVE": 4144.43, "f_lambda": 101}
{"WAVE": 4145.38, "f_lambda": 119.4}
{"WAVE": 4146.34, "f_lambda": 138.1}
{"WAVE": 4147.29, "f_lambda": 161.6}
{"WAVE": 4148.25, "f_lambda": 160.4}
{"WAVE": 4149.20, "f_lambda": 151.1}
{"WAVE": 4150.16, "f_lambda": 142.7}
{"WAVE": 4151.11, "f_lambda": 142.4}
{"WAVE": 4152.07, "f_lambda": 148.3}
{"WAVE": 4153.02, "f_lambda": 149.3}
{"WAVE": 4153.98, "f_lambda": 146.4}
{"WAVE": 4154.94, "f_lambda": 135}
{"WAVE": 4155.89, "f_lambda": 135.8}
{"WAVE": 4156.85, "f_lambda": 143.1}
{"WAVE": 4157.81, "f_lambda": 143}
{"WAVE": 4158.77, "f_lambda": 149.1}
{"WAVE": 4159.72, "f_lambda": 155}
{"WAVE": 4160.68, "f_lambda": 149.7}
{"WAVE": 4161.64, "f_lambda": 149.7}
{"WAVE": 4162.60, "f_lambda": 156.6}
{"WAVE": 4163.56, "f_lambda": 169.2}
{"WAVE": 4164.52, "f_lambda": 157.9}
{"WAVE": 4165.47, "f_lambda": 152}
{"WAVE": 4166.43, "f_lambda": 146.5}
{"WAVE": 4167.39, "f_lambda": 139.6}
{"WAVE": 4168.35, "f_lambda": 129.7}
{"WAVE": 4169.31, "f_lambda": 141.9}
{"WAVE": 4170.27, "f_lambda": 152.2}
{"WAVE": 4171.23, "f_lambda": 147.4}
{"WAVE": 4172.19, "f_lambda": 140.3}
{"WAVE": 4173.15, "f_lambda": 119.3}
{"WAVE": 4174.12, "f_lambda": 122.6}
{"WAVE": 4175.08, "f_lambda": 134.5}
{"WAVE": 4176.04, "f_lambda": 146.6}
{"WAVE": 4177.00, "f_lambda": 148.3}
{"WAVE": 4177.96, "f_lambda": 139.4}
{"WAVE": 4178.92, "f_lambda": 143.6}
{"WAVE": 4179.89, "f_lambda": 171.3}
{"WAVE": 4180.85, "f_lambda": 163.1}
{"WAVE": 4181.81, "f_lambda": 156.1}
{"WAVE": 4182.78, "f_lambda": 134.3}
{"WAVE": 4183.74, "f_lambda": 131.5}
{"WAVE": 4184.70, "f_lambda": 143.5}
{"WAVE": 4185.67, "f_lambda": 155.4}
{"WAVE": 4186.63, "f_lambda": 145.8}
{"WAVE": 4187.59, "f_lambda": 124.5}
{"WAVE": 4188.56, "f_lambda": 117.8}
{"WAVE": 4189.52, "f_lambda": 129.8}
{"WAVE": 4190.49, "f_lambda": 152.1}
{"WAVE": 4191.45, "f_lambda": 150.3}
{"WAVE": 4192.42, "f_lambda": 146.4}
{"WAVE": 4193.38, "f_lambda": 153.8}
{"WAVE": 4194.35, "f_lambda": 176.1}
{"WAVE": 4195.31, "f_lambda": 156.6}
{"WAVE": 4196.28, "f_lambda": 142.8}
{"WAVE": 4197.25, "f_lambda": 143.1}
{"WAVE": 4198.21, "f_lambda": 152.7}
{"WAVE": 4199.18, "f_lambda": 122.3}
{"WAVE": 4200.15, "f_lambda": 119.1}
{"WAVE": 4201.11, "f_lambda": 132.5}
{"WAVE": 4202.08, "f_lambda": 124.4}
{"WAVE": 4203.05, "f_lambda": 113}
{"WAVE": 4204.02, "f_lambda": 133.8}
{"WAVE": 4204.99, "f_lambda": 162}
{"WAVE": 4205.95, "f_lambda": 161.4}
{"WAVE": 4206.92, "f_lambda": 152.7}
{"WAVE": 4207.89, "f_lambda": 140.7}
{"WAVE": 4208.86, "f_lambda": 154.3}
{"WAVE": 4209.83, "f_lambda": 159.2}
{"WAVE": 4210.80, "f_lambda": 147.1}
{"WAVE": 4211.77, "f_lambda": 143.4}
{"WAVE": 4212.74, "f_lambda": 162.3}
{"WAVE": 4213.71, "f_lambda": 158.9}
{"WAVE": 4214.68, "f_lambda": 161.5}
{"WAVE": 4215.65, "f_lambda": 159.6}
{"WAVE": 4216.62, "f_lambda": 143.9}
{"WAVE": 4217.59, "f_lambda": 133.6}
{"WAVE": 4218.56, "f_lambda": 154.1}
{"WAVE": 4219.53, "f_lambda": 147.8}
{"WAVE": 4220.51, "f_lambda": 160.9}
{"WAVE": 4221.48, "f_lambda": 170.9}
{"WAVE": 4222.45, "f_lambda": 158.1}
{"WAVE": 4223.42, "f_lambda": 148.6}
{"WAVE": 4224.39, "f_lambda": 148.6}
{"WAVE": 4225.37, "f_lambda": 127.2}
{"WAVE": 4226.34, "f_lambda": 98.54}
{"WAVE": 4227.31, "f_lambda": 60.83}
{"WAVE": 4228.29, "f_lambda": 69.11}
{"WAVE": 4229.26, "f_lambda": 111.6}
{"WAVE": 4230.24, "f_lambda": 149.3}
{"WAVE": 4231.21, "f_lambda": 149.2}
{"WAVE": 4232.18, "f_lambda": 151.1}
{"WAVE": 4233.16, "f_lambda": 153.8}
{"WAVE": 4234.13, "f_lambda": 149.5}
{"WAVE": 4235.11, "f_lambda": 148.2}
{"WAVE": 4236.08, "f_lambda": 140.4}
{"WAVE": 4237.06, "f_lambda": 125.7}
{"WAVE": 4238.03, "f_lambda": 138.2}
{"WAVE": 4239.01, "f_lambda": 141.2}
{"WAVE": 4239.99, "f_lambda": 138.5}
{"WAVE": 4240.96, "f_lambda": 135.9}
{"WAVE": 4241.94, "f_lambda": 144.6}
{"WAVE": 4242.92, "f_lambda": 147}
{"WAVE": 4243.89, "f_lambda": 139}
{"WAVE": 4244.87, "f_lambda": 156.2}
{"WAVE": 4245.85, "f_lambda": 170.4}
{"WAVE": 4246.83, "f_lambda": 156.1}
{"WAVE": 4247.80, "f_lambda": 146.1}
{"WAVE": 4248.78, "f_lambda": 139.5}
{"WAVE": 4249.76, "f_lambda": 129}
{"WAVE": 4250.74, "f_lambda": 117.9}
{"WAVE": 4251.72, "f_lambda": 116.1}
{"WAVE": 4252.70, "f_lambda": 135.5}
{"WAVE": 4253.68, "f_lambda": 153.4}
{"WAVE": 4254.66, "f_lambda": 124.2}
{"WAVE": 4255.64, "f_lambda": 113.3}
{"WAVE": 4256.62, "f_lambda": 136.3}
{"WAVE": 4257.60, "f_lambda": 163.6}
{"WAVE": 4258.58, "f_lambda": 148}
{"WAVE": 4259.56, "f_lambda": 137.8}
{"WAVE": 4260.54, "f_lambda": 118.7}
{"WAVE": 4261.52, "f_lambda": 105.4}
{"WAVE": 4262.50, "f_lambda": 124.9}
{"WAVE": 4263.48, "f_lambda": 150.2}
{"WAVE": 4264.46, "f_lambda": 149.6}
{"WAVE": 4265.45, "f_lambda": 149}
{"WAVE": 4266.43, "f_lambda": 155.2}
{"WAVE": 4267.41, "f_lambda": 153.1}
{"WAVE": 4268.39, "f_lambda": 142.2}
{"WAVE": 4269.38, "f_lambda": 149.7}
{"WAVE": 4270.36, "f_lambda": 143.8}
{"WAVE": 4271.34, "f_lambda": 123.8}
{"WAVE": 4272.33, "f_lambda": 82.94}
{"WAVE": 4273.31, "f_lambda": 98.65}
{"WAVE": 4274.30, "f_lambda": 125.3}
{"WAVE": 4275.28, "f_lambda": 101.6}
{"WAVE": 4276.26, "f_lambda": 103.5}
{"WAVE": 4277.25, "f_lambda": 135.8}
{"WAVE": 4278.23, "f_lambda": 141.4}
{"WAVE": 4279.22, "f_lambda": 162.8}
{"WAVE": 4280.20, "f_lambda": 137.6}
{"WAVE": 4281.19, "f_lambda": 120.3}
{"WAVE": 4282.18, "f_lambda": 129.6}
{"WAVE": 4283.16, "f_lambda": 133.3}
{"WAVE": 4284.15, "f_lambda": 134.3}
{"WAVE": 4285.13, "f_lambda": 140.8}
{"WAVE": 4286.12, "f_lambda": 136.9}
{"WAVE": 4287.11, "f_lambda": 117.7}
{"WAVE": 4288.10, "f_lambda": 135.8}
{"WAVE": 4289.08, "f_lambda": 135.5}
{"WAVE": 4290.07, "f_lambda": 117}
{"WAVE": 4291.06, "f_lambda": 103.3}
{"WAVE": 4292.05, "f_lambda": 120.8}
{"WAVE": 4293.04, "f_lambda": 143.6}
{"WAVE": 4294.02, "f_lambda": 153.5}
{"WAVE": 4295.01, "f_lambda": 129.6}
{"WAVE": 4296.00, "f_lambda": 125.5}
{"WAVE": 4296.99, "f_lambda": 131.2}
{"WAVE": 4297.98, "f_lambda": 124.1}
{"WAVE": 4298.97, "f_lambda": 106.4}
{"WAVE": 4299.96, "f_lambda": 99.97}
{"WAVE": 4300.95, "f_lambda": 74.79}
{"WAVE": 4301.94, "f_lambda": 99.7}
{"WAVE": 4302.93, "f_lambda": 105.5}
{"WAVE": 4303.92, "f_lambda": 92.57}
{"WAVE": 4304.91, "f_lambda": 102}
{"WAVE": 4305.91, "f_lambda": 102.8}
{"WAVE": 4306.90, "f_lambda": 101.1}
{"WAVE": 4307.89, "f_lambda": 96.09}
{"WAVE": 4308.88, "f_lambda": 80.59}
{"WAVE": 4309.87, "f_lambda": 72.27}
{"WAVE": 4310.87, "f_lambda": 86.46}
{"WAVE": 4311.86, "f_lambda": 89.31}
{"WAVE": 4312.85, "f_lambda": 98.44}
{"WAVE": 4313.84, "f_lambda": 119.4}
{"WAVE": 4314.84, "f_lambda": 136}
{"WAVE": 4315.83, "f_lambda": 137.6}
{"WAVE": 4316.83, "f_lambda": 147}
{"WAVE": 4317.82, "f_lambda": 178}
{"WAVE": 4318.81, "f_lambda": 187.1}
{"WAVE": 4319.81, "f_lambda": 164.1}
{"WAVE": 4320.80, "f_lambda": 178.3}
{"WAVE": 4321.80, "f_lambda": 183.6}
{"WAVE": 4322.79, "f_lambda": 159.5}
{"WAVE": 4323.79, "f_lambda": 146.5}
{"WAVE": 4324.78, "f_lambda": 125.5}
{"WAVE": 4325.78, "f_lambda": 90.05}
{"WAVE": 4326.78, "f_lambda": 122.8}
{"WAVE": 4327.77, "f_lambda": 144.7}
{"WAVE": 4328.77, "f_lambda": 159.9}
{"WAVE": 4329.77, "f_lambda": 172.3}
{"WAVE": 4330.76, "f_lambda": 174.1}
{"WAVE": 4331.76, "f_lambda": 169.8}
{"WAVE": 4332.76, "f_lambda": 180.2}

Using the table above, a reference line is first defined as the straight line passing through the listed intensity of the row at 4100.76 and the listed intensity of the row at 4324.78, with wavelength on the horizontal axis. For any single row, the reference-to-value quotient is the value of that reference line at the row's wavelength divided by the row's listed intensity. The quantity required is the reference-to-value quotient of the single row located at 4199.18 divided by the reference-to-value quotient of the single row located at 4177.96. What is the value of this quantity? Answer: 1.12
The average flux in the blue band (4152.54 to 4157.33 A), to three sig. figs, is 142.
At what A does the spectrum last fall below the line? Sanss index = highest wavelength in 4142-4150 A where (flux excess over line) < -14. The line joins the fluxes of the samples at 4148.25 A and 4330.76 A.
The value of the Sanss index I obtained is 4146.34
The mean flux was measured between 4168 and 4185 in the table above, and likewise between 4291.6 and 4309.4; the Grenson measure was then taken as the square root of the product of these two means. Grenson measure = 126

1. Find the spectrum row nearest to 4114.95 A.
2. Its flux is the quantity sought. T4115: 144.1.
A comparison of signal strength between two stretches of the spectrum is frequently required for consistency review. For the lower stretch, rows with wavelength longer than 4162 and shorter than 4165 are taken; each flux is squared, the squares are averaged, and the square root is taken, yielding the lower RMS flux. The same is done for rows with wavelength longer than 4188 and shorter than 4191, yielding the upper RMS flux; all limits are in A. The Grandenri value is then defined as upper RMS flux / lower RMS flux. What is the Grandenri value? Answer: 0.83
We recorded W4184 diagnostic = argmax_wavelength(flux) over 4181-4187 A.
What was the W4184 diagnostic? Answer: 4181.81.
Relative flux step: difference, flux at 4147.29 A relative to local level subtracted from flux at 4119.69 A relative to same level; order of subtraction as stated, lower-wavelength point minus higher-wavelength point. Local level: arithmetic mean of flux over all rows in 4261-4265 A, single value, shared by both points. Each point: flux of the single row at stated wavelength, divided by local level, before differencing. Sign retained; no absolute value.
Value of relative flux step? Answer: -0.15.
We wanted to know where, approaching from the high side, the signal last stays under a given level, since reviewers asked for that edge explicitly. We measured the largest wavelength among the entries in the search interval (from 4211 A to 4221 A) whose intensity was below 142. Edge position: 4217.59 A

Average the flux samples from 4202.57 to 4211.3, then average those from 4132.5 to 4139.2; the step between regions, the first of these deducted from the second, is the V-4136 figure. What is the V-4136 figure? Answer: -7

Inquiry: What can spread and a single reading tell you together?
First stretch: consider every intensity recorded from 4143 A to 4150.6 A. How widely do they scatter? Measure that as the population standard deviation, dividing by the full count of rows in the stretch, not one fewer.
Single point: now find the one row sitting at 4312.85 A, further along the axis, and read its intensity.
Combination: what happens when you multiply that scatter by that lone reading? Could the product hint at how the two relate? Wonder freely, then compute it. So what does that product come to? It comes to 2065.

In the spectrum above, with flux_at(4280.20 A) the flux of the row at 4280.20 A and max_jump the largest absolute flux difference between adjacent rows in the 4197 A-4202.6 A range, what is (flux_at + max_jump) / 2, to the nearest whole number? 84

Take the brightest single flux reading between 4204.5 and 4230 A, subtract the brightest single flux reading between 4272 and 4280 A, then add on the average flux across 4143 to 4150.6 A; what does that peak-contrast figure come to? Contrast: 144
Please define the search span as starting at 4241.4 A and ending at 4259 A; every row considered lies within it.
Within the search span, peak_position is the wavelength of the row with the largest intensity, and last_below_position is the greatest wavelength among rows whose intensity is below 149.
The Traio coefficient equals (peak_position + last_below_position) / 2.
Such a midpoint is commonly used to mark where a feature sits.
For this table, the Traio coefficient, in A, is 4252.2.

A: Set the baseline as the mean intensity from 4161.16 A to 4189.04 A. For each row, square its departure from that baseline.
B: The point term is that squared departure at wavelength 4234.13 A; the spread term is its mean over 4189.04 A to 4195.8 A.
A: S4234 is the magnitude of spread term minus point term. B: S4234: 197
